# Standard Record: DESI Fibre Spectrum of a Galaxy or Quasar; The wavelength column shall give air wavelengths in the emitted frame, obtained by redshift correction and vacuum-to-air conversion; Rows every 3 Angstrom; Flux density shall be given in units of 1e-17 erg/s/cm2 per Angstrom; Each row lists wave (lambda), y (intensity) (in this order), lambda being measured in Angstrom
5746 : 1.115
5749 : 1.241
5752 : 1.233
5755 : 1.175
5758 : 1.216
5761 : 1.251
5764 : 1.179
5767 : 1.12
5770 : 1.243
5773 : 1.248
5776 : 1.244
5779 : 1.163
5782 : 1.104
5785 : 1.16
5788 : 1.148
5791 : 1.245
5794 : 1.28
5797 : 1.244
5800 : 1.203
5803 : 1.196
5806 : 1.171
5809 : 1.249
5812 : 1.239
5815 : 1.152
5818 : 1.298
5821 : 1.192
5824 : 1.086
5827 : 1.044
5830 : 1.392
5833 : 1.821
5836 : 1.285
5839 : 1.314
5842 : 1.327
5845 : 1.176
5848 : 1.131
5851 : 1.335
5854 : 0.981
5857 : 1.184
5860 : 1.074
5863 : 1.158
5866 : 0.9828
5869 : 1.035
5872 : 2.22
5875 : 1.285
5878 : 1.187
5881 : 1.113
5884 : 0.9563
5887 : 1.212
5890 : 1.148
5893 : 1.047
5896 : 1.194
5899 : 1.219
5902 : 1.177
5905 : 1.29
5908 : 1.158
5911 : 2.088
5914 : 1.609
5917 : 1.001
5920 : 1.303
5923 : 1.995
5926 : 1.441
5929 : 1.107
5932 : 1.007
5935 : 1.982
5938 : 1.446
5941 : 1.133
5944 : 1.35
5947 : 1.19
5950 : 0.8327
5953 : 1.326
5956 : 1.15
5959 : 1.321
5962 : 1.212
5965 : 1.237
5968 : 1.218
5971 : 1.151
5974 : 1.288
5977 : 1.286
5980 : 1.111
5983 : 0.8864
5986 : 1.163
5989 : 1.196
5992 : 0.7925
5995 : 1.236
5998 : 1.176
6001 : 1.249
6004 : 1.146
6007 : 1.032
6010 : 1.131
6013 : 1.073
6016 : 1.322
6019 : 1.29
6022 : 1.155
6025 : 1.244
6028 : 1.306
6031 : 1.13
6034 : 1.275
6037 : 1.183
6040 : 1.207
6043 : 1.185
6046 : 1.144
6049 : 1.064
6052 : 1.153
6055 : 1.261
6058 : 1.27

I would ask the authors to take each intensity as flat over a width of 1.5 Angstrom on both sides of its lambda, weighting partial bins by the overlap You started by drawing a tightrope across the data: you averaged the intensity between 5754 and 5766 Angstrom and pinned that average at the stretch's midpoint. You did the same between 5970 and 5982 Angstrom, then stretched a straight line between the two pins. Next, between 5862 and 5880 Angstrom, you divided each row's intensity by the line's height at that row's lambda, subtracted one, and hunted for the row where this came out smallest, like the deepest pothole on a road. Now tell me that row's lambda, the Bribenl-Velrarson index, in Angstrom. 5866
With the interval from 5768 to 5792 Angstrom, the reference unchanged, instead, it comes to 5782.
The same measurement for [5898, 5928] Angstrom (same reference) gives 5917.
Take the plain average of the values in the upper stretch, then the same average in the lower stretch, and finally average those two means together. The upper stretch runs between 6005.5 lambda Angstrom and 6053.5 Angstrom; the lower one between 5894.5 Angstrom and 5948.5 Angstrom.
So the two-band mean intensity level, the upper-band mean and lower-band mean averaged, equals 1.276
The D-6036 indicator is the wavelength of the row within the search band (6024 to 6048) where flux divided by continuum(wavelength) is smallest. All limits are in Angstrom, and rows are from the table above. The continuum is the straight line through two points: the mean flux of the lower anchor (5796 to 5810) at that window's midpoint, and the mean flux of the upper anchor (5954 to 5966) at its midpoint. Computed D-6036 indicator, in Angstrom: 6031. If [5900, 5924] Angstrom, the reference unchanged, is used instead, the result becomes 5917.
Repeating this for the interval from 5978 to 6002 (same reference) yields 5992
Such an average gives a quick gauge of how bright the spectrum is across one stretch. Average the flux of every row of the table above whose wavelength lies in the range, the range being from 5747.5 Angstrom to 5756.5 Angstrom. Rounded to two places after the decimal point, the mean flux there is 1.22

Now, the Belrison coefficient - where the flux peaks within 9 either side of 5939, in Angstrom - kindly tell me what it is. 5935 Angstrom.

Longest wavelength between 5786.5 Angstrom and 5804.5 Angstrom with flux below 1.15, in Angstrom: 5788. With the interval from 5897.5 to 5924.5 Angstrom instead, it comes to 5917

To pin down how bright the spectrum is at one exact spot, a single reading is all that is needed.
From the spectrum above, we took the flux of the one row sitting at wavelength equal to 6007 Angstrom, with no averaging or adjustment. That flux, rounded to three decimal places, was 1.032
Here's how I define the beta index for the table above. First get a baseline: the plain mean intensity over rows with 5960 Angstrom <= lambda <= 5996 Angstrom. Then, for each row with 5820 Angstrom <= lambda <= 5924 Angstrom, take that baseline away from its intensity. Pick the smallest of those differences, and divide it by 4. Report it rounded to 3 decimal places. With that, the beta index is -0.048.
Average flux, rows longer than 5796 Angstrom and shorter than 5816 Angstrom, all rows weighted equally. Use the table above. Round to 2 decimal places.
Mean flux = 1.21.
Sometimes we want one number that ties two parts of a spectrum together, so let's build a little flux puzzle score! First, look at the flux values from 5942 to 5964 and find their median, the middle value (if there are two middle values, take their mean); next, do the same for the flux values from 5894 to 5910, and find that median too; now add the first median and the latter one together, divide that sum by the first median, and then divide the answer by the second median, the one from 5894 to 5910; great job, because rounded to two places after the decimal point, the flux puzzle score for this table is 1.66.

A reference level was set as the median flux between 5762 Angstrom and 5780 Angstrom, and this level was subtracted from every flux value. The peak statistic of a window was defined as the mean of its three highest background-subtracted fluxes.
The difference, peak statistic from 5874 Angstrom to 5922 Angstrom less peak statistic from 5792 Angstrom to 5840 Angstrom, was 0.16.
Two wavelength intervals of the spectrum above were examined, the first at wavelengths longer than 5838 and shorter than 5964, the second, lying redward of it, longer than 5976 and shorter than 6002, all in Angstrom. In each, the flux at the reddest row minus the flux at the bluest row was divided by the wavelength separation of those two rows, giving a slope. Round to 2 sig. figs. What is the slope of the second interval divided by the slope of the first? 1.9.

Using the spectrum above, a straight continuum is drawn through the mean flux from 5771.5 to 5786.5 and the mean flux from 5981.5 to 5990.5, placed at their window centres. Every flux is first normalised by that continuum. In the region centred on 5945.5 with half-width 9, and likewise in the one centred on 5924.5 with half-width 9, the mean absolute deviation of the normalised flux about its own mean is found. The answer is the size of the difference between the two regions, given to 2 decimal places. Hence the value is 0.10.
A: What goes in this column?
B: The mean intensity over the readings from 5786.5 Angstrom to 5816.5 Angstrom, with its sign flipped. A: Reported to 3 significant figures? -1.21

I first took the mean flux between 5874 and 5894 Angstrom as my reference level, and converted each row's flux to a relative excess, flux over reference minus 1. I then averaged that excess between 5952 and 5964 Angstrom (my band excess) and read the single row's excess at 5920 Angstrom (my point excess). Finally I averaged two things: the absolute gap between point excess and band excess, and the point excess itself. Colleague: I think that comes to 0.10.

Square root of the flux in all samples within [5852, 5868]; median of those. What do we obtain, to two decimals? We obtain 1.04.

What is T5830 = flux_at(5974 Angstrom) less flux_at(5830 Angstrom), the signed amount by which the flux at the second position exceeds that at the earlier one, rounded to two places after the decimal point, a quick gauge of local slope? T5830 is -0.10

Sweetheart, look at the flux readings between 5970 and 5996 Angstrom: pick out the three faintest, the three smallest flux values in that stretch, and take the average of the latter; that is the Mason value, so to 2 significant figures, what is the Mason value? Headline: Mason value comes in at 0.93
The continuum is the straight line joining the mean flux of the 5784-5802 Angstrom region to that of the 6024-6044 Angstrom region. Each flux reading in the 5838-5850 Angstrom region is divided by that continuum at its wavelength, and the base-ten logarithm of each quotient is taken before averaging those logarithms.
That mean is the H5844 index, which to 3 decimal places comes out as 0.007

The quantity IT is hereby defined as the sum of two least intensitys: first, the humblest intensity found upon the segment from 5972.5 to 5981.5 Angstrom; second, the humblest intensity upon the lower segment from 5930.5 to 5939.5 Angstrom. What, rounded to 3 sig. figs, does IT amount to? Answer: 2.12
